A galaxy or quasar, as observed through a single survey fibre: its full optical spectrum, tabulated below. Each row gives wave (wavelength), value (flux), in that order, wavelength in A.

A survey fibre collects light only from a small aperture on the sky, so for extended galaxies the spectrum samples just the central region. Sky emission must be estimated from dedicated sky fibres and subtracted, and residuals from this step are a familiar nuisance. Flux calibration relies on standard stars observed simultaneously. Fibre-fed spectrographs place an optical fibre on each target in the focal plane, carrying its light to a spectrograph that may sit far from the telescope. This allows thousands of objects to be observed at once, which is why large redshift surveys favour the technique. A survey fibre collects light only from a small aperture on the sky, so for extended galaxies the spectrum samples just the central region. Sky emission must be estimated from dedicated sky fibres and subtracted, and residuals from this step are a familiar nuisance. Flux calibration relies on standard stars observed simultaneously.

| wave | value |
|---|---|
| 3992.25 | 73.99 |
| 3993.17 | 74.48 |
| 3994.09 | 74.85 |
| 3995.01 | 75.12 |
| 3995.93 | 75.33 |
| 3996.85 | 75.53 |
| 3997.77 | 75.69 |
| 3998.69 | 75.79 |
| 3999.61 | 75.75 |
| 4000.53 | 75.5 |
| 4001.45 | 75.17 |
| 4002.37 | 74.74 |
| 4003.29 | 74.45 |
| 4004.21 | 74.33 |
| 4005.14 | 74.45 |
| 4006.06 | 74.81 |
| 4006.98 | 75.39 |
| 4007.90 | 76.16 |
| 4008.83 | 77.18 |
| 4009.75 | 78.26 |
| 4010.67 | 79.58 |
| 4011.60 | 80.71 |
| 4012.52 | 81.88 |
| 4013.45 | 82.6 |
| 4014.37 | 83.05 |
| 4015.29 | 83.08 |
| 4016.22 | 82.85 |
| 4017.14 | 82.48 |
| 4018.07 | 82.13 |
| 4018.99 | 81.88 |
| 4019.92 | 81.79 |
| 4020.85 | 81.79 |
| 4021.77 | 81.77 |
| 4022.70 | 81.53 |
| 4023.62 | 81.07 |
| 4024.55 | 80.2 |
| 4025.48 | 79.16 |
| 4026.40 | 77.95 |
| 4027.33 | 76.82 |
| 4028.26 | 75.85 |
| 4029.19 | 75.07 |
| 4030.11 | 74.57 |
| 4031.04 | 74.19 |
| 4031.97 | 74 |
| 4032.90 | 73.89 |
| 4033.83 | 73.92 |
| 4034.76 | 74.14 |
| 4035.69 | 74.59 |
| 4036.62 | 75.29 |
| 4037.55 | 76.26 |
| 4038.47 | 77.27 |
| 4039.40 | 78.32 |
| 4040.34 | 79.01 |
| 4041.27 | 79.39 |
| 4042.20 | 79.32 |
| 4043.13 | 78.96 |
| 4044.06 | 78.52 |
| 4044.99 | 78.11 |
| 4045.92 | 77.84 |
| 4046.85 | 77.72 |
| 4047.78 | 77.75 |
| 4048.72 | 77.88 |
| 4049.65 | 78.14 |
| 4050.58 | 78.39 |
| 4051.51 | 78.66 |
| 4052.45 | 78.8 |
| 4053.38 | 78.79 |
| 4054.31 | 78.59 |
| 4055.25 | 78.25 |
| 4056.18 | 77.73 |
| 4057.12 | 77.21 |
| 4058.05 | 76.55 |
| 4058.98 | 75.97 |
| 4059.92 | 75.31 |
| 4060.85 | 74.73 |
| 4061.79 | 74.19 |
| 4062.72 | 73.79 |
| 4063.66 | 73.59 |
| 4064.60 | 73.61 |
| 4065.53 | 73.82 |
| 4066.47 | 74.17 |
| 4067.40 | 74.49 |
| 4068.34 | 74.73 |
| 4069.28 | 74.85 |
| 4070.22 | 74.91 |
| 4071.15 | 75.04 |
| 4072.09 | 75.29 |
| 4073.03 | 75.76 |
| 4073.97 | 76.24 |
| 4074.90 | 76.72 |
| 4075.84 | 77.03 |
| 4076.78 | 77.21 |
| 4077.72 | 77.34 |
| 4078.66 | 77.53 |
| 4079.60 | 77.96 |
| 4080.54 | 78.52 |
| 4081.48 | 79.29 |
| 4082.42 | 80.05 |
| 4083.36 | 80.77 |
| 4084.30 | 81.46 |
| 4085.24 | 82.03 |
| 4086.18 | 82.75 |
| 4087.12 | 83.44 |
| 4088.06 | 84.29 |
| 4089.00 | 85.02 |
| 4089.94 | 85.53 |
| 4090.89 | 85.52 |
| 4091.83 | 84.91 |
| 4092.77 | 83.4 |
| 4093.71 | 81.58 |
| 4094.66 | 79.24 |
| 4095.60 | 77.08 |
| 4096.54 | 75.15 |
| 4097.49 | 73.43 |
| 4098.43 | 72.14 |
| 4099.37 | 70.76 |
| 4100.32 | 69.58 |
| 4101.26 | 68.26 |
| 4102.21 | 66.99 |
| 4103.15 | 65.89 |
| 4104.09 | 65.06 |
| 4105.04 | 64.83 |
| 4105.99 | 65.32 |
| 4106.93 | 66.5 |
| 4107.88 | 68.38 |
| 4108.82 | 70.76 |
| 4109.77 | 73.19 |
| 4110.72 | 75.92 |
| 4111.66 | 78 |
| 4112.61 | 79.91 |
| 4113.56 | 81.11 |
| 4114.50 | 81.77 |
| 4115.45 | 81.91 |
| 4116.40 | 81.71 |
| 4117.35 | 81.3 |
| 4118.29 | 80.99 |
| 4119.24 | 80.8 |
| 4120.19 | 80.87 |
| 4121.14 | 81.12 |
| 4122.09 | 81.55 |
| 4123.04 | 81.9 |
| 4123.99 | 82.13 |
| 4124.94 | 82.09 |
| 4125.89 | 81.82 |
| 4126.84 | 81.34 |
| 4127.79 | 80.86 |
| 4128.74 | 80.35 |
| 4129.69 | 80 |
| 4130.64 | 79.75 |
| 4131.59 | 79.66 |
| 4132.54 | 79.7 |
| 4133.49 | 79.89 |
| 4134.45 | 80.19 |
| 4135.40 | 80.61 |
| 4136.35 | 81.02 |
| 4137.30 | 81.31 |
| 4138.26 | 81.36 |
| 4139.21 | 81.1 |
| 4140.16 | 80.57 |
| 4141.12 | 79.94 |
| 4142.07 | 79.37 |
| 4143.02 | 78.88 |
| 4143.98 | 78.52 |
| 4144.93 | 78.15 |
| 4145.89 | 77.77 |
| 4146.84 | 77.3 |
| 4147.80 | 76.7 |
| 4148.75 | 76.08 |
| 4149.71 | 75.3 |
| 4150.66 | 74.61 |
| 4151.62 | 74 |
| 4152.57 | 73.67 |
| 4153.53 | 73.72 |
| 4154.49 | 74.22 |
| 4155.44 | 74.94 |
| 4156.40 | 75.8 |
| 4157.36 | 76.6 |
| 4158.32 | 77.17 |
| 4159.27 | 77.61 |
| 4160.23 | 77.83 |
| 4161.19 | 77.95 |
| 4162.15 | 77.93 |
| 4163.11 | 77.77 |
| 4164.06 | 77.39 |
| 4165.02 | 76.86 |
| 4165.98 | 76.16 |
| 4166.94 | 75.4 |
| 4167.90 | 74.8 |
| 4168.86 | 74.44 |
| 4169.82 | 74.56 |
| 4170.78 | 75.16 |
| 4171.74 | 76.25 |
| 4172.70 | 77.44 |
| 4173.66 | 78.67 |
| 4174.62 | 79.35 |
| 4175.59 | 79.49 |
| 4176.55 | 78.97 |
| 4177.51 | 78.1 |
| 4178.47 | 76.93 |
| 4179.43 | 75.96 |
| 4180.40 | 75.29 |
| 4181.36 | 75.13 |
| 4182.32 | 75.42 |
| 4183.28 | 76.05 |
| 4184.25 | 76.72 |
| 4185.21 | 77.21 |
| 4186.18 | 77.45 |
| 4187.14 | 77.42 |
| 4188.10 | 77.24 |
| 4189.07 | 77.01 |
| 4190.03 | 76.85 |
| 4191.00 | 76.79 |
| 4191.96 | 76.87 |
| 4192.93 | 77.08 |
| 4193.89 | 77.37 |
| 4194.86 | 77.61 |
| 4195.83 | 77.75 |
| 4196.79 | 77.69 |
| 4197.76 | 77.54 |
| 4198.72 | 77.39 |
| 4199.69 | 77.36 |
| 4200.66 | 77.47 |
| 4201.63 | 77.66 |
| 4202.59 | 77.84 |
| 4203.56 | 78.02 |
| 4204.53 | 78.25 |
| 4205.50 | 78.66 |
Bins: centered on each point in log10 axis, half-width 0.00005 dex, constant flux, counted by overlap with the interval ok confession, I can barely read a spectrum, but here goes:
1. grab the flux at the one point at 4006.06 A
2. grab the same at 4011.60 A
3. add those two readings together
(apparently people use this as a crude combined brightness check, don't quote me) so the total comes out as 156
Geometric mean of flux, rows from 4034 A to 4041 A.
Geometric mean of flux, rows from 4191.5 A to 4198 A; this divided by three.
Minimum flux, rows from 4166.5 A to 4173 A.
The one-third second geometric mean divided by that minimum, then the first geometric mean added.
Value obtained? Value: 76.7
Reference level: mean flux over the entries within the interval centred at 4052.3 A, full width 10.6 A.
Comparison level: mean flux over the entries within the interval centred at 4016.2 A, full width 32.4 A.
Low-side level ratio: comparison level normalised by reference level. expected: 1.00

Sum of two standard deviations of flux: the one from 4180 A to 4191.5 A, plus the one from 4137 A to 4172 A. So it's 3.0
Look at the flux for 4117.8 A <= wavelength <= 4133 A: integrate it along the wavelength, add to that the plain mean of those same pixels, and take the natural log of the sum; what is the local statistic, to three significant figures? 7.18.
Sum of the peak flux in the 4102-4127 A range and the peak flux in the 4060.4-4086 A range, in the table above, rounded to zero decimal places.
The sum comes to 164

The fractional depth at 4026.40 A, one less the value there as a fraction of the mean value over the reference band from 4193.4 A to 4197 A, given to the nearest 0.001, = -0.004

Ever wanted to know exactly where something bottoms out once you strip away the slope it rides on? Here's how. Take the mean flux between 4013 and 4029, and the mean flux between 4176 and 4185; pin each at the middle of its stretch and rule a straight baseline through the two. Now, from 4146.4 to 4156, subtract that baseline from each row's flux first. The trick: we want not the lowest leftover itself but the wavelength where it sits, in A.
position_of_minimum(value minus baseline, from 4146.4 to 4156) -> 4152.57 A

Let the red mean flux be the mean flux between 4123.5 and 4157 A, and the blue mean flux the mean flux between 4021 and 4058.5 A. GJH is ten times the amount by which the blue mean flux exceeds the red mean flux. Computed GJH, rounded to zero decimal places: -11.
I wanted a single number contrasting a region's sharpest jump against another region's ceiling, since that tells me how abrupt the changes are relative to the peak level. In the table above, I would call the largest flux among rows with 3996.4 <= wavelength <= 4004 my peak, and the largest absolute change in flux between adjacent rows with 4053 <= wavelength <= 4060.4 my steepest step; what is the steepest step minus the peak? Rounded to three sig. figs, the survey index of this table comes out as -75.1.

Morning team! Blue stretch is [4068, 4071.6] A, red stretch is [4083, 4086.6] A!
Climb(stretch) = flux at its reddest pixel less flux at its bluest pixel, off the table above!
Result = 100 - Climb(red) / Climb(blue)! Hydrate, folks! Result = 94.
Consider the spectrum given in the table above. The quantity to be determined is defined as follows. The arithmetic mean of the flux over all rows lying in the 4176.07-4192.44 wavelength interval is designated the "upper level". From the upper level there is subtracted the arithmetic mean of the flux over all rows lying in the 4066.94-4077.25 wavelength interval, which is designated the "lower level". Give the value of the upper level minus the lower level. 1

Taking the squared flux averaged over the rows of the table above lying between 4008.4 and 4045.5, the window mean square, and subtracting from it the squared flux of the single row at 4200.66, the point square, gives 203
